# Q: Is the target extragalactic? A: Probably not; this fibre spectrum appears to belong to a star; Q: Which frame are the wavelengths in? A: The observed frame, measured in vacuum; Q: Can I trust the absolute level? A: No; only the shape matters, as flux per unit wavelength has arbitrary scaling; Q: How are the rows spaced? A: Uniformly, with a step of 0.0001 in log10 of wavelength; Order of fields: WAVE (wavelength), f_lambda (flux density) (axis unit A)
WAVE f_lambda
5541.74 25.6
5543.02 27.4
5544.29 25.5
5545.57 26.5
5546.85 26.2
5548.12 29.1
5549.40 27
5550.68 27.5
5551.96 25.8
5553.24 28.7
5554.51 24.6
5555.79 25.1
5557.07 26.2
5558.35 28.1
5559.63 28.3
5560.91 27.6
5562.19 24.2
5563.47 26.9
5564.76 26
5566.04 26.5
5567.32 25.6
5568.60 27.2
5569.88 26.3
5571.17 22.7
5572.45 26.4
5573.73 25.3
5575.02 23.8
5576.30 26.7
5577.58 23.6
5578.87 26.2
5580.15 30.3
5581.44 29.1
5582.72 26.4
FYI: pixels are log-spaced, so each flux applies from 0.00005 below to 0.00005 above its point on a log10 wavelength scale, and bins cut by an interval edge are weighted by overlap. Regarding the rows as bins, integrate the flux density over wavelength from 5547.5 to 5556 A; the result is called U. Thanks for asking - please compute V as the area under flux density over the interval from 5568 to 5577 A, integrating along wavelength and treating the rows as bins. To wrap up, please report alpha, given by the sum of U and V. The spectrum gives 458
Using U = 229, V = 229.3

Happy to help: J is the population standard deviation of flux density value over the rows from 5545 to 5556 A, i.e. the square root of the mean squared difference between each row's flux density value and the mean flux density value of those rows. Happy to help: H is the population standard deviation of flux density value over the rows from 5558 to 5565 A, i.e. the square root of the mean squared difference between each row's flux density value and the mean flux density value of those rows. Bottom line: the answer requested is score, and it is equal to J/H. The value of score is 1.02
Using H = 1.4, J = 1.44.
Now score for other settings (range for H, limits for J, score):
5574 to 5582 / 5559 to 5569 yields 0.48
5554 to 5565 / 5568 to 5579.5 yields 1.06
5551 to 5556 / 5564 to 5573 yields 0.85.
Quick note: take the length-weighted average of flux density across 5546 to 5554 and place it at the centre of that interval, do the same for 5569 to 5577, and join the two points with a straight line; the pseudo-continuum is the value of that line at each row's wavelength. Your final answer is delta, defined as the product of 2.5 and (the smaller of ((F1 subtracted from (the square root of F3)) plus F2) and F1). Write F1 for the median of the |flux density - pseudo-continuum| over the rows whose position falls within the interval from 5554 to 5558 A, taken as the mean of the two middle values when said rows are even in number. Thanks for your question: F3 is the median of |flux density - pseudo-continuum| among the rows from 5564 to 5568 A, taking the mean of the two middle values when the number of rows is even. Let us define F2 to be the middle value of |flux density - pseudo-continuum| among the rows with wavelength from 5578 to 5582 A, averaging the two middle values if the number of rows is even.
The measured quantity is 4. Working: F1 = 1.71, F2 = 4.6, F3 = 0.2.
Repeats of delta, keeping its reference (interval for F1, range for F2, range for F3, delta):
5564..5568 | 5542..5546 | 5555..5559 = 0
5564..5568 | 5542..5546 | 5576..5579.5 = 0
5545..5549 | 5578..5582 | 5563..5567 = 4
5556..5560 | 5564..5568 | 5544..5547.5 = 0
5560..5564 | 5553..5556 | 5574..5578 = 3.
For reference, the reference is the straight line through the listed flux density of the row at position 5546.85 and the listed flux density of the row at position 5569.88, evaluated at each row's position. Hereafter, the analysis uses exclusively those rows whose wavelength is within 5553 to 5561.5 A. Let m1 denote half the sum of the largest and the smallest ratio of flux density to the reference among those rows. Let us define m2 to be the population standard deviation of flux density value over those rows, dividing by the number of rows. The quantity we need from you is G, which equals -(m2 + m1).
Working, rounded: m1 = 1.02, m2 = 1.52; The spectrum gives -2.53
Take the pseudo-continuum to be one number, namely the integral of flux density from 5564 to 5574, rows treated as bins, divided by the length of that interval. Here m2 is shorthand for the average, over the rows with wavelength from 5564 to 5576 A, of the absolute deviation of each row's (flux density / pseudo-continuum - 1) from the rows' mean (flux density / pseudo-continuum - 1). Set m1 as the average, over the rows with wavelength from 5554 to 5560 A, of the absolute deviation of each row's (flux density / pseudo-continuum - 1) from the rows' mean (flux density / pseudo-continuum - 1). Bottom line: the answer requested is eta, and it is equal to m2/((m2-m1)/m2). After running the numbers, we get -0.1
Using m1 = 0.054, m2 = 0.041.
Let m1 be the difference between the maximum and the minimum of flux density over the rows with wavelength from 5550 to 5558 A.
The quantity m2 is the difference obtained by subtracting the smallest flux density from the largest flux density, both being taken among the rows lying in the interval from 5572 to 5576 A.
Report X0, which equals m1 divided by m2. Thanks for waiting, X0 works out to 1.6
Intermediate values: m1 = 4.1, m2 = 2.6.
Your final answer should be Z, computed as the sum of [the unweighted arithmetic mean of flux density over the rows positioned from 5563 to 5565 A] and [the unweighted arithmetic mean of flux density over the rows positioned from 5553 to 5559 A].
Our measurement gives 53.0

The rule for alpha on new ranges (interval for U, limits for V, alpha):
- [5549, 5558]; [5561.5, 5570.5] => 473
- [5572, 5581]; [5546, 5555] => 478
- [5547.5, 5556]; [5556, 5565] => 469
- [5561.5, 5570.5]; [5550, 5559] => 474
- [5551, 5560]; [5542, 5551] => 483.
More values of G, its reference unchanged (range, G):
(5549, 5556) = -2.44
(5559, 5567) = -2.30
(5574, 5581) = -3.45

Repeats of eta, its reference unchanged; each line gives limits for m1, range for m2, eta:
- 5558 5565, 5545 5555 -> -3.1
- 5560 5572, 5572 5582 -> 0.2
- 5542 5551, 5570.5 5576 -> 0.1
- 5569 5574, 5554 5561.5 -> 0.6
